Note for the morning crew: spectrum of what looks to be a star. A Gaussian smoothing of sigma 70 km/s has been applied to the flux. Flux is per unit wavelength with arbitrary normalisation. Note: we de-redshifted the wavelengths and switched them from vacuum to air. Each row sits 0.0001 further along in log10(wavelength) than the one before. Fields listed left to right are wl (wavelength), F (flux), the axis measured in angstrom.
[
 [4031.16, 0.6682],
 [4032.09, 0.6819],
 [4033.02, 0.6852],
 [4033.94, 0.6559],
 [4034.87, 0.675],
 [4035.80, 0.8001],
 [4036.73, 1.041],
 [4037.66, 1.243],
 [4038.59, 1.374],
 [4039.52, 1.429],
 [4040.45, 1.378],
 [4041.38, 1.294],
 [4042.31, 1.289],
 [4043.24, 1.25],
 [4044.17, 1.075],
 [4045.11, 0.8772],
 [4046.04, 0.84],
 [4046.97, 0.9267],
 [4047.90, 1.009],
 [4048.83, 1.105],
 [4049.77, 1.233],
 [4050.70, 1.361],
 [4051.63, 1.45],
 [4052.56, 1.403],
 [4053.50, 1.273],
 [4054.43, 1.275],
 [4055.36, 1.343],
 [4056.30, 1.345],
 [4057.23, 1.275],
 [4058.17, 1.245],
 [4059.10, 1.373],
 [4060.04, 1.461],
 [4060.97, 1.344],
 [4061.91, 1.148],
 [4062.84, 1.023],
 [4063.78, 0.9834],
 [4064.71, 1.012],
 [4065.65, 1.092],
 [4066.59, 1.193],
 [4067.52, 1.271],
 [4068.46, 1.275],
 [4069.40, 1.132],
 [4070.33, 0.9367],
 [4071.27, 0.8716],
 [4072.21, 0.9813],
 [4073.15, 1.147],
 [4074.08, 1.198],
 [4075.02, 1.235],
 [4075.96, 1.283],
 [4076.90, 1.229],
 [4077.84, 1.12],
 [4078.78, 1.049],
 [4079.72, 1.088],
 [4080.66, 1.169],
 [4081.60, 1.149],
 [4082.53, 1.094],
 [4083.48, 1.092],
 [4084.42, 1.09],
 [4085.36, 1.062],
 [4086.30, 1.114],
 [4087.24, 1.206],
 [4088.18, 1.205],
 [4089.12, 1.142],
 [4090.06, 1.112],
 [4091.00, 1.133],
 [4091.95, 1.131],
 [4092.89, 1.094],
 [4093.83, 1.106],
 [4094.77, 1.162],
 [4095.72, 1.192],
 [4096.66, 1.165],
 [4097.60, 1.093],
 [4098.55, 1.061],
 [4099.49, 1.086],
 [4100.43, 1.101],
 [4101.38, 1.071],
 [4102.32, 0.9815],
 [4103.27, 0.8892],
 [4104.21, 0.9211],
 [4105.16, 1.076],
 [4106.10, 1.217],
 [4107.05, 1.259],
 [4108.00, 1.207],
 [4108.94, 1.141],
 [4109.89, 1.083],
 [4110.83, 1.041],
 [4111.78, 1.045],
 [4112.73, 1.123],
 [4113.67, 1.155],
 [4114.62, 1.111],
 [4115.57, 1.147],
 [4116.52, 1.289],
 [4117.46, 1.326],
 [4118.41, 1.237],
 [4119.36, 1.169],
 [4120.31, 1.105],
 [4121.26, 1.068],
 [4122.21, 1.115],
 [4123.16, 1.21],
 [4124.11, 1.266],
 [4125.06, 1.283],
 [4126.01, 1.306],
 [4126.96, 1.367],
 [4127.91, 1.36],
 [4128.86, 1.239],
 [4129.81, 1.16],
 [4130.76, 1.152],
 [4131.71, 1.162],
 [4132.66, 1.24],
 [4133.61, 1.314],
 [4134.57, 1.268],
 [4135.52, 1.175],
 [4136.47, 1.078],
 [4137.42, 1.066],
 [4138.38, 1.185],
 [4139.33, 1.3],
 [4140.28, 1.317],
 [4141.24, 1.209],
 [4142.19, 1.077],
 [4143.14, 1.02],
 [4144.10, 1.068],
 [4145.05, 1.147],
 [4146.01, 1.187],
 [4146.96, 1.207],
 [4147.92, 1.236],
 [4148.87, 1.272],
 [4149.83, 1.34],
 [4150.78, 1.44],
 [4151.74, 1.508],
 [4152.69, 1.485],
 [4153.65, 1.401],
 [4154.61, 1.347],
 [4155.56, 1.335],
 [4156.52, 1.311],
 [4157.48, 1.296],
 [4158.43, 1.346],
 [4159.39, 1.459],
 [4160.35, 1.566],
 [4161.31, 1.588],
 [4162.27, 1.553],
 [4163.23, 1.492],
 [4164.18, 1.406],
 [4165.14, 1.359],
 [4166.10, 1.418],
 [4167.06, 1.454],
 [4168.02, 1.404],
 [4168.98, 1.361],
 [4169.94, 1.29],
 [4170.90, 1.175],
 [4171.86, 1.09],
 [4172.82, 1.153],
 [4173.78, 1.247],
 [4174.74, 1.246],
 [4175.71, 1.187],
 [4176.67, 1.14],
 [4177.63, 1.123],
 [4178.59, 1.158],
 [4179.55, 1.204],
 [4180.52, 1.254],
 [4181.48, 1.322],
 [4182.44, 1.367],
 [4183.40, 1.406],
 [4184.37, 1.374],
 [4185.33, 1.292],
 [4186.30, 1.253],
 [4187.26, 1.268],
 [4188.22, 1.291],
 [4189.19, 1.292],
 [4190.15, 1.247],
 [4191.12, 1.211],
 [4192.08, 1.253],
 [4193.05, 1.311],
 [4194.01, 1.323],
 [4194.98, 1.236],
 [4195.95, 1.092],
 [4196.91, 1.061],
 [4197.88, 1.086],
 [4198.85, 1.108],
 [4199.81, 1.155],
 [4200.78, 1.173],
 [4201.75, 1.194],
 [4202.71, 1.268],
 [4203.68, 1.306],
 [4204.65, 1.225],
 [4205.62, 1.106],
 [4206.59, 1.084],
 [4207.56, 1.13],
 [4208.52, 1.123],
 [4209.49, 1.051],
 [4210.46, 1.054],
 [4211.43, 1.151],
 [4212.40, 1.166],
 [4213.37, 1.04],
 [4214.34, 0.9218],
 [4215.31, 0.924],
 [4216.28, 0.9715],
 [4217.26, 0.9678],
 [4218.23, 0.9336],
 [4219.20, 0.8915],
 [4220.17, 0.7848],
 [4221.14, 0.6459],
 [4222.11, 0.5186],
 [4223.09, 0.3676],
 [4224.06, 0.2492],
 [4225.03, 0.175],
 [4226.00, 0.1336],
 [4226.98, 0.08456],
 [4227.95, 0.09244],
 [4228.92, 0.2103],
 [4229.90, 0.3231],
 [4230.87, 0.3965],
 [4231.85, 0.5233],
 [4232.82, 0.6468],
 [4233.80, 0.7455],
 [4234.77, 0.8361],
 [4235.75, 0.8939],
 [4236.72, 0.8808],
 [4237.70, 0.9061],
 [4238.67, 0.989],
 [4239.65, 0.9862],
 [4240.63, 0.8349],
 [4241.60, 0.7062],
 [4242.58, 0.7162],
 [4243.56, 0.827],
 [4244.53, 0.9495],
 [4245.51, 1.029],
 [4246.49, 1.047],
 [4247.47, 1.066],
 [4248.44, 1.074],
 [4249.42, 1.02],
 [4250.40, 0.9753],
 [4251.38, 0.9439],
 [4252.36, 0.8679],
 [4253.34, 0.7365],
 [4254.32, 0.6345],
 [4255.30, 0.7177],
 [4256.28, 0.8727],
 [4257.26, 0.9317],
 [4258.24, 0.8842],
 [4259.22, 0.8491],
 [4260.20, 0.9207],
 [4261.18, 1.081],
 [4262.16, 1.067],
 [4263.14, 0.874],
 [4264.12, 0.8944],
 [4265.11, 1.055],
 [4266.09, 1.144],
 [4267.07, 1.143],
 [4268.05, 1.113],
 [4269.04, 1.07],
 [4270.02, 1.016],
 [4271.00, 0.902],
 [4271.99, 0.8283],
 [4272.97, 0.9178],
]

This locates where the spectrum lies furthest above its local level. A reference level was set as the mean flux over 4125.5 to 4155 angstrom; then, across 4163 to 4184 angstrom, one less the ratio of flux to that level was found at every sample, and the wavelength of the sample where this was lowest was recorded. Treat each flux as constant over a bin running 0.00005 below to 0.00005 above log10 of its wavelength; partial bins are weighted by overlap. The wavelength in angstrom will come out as 4163.23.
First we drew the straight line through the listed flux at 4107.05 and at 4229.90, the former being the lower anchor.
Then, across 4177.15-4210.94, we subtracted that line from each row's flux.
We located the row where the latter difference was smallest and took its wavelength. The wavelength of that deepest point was 4177.63 angstrom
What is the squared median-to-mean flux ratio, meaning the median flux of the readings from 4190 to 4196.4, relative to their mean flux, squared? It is 1.01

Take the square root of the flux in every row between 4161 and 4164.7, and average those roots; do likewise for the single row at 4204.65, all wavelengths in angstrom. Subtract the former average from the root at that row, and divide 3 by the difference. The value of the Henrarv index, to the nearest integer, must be -25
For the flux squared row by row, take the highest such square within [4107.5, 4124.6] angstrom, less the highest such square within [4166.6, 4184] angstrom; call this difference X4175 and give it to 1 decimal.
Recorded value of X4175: -0.4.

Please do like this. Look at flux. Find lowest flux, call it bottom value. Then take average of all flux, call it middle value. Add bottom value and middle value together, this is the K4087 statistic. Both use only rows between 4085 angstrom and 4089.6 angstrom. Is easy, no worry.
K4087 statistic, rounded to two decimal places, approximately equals 2.21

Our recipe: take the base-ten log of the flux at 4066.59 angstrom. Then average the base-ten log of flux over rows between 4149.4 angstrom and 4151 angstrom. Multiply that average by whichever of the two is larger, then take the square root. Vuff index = 0.14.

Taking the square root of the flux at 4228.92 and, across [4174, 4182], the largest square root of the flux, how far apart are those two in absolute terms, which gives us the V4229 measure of 0.69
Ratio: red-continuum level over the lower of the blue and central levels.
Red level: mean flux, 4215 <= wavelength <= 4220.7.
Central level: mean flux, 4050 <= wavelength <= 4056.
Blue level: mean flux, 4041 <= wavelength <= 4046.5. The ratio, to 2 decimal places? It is 0.83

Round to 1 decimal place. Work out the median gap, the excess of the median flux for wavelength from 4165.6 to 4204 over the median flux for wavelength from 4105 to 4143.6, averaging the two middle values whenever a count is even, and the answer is 0.1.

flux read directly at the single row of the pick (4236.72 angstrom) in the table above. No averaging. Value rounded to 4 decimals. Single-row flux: 0.8808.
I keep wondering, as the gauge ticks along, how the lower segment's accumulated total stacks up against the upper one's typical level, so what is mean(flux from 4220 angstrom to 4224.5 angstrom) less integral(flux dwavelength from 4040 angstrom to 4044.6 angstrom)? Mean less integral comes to -5.3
